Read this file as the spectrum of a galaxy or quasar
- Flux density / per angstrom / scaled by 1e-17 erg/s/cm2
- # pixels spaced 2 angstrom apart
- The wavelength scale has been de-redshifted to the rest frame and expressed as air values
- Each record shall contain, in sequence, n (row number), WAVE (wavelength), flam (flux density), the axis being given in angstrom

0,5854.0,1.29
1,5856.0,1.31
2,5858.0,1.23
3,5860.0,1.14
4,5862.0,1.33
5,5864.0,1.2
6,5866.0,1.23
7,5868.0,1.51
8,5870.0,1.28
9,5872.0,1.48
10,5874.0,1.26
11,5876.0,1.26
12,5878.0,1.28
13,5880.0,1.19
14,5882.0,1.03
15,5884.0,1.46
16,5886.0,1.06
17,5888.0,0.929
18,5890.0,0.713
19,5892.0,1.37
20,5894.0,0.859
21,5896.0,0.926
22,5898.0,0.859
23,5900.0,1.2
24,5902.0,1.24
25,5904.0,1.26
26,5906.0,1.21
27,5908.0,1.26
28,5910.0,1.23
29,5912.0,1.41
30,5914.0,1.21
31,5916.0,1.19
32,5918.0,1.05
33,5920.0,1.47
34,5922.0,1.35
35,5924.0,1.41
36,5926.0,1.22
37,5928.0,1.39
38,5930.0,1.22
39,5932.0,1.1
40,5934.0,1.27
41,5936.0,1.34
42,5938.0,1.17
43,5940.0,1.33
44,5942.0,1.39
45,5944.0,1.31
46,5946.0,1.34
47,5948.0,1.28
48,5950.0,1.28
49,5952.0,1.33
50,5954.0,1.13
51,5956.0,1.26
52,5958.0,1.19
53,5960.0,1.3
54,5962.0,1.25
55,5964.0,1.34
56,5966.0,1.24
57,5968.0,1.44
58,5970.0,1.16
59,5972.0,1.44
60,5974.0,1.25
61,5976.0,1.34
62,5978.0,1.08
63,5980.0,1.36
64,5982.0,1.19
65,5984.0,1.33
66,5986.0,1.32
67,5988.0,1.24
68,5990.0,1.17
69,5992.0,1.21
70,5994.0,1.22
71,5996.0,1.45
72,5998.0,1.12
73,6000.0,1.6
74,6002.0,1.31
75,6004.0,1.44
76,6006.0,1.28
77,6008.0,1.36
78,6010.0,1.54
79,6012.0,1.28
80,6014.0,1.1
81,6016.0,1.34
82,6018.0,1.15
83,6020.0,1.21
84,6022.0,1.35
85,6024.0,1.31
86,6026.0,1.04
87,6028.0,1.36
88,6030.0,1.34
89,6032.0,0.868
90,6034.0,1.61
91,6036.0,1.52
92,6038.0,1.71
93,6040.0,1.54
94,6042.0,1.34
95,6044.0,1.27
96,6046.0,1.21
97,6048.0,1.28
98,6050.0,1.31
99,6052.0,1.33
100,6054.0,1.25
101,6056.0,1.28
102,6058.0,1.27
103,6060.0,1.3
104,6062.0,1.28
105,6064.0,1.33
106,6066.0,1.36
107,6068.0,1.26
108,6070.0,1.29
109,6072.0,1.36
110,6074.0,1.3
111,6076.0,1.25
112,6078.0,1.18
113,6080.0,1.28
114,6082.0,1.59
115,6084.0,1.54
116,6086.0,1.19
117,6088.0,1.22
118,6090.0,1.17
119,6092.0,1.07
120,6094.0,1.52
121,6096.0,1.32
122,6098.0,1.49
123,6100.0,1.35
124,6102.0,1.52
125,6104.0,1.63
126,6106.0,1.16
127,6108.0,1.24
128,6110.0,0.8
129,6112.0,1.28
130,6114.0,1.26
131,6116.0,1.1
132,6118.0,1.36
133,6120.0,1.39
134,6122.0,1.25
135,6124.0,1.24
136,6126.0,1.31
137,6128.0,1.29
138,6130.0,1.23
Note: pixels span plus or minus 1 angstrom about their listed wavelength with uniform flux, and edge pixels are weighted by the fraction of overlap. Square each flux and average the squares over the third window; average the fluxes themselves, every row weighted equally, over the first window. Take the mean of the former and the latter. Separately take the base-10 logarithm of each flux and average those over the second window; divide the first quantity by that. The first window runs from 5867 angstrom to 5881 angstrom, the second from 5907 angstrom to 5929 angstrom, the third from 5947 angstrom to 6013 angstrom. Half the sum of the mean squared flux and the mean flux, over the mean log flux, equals 13.9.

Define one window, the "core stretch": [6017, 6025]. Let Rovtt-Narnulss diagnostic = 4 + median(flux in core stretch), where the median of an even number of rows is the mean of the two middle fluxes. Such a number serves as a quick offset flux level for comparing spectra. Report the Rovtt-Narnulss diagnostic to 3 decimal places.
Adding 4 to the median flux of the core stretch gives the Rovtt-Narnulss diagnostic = 5.260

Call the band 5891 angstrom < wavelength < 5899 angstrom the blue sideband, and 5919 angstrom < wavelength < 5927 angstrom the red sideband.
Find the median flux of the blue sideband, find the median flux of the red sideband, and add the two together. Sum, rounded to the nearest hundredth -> 2.27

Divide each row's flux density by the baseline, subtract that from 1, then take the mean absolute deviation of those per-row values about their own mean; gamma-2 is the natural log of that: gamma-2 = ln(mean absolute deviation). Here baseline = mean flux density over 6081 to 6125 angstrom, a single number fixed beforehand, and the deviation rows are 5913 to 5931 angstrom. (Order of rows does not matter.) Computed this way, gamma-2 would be -2.45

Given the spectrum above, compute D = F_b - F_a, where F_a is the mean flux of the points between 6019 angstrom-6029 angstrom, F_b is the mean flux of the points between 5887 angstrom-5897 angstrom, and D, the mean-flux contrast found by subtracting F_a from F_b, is -0.29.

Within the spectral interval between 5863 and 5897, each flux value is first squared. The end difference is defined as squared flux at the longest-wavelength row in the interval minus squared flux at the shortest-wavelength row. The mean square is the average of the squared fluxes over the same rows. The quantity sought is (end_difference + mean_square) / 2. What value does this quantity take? 0.43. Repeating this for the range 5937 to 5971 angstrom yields 0.81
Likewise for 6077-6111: 0.50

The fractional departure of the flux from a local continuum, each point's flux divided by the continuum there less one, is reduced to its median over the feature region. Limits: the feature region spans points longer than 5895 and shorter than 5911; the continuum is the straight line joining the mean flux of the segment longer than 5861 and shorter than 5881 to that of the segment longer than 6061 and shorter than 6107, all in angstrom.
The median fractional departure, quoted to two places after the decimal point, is -0.07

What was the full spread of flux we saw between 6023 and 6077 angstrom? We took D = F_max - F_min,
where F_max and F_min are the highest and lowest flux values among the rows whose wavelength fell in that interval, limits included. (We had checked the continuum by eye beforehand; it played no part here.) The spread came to 0.8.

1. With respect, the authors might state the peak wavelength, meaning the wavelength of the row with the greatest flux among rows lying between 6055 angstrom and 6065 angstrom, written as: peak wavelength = 6064.0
